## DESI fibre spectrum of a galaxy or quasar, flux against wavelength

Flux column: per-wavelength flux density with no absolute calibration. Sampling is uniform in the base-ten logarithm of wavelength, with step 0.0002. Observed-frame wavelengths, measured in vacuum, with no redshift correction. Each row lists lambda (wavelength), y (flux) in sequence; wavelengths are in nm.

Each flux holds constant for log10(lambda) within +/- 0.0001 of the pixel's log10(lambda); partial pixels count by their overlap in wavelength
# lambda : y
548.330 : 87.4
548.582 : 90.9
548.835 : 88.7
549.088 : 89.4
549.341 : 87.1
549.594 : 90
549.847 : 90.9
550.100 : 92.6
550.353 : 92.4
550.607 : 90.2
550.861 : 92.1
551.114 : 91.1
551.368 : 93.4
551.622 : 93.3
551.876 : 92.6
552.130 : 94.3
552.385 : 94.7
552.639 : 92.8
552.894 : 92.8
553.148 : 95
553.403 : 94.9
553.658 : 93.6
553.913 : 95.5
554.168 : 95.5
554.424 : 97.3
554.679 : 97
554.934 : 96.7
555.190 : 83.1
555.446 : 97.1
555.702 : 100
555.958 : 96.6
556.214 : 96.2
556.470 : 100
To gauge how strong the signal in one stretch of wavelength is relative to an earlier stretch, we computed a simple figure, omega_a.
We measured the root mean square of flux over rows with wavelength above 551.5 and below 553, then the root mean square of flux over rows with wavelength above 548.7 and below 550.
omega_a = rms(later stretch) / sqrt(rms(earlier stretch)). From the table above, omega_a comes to 9.9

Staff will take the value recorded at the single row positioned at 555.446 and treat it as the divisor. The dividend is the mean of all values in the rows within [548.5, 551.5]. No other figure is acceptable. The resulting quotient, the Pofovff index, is 0.934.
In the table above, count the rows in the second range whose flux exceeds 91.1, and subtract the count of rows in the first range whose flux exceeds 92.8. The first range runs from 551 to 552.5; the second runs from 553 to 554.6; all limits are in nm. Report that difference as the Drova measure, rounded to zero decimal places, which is 2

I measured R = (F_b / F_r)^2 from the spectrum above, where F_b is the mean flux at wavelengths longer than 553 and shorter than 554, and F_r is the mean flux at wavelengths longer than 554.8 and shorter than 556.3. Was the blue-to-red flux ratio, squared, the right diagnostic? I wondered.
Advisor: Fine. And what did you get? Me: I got 0.996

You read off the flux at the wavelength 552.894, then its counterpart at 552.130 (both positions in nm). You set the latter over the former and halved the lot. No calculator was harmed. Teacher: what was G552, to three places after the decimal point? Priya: 0.508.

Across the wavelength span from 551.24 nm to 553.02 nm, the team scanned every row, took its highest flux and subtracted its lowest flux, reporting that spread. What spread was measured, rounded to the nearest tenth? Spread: 2.1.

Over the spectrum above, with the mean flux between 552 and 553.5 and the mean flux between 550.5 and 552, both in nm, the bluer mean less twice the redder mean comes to -96.0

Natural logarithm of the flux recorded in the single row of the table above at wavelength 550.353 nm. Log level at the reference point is 4.53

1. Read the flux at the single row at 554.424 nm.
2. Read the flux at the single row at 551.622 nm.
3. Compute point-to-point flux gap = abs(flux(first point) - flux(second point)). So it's 4.0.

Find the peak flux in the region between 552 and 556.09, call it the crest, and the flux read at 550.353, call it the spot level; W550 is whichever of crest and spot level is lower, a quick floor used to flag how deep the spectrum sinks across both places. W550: 92.4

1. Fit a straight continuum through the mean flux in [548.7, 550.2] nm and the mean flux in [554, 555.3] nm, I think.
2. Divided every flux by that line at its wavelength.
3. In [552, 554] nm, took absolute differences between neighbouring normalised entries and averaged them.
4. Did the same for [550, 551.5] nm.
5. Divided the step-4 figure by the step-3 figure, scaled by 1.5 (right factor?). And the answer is 2.1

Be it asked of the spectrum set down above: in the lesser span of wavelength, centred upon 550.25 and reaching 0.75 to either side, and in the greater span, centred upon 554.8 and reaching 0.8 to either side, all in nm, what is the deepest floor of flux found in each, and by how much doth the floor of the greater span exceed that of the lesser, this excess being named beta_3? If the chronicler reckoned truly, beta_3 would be -7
